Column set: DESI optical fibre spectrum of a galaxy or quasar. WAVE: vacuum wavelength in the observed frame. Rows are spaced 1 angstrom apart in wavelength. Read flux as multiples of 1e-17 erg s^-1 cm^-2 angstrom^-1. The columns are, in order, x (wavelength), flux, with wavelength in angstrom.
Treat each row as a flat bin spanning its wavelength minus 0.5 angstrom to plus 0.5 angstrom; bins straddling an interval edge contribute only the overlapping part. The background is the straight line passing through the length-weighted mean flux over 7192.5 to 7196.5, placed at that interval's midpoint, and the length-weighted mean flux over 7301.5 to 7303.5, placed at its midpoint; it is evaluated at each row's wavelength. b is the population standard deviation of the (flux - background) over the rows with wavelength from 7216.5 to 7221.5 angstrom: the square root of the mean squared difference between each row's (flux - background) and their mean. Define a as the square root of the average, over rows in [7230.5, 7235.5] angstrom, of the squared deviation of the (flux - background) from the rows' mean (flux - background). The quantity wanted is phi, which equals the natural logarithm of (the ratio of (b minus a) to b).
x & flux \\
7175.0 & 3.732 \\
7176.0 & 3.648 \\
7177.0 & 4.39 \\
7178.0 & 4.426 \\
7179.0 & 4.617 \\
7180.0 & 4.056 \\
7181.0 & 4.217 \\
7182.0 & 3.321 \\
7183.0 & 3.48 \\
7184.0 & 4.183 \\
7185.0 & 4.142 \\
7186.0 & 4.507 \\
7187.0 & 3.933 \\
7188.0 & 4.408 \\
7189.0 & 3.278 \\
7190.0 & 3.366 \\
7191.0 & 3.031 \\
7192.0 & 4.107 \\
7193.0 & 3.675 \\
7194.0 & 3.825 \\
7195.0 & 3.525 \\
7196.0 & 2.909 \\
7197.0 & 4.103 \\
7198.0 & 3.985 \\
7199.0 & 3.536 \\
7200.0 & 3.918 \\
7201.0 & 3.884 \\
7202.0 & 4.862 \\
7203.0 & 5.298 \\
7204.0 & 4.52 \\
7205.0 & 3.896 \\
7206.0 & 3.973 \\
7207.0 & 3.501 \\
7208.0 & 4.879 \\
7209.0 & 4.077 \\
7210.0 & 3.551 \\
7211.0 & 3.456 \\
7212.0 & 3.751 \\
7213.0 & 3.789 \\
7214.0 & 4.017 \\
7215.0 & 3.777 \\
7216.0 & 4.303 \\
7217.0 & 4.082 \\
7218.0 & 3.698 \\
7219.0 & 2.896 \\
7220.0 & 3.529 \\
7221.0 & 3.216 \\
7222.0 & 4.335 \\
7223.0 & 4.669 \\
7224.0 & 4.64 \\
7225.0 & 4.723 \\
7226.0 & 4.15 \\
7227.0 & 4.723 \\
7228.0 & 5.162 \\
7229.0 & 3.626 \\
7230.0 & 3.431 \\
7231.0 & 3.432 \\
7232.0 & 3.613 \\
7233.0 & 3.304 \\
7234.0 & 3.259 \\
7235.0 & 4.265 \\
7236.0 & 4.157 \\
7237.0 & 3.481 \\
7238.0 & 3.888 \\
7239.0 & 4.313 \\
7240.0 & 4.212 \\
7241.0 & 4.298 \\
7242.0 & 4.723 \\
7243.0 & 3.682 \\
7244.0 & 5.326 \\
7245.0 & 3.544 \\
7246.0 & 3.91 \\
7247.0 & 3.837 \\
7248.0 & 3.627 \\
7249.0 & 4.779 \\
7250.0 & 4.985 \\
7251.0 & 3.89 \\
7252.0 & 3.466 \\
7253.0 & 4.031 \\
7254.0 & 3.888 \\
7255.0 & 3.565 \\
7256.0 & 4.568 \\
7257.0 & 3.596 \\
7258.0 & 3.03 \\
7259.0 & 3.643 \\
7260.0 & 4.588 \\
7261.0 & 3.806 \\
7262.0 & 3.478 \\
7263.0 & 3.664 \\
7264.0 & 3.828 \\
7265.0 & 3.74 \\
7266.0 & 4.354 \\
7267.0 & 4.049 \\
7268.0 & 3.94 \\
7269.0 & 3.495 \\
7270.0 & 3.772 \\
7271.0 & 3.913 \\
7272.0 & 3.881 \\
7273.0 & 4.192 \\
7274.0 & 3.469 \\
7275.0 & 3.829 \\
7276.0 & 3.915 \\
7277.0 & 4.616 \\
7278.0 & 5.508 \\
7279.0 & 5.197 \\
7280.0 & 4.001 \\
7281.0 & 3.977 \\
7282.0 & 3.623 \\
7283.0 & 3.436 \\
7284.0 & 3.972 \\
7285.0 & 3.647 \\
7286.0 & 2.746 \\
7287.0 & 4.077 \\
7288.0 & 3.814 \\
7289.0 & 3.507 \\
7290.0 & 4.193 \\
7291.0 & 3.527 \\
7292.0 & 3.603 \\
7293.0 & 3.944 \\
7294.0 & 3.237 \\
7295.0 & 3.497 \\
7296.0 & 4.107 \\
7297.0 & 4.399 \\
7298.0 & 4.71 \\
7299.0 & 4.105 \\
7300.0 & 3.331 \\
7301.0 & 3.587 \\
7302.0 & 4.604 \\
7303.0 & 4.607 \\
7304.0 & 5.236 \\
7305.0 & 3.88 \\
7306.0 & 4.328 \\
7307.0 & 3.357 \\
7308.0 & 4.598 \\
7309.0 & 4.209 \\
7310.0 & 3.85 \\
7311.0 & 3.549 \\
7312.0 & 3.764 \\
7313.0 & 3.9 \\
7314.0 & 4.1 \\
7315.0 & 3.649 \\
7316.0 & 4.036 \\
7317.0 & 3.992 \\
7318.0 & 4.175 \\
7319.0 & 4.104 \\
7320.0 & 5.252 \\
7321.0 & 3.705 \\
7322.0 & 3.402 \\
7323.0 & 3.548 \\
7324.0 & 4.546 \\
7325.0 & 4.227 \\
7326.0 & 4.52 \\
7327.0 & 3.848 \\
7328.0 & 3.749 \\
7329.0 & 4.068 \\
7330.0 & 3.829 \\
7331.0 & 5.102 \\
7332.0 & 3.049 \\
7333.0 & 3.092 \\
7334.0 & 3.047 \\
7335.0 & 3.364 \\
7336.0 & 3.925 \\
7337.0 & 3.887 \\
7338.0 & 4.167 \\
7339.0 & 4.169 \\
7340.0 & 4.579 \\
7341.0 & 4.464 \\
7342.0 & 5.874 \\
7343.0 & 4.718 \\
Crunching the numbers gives -2.0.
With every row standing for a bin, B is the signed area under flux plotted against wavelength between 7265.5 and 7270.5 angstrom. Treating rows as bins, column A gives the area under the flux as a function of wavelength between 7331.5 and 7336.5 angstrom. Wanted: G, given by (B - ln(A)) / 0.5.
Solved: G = 34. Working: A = 16.5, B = 19.6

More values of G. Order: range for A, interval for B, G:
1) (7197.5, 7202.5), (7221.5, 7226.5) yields 39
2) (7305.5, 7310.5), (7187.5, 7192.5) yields 30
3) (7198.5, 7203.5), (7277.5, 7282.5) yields 38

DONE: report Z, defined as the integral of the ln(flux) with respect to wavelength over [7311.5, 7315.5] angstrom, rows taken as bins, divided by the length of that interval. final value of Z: 1.35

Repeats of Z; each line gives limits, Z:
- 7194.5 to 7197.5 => 1.25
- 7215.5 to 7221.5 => 1.28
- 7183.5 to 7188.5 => 1.44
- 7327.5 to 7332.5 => 1.36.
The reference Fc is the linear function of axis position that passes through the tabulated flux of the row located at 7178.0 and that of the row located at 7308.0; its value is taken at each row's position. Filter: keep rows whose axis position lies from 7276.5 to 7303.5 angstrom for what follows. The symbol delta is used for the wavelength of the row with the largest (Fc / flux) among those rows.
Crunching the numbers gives 7286.0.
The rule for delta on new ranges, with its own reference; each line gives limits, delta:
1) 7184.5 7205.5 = 7196.0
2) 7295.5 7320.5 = 7300.0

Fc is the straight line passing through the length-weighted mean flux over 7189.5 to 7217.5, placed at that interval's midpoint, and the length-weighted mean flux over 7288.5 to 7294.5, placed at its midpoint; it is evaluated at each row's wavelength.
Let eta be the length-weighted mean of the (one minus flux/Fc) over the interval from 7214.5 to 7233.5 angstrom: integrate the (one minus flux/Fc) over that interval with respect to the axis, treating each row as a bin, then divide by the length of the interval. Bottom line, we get -0.03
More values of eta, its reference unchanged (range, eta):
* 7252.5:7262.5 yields -0.01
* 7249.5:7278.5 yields -0.06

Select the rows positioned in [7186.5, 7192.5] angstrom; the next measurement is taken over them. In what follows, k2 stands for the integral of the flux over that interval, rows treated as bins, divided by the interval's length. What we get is 3.7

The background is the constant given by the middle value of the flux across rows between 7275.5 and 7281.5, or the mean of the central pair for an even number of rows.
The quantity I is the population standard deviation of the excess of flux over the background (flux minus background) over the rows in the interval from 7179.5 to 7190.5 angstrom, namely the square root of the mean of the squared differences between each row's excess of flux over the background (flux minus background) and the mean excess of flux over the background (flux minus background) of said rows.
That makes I 0.43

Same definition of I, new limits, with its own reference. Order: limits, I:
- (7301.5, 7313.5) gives 0.52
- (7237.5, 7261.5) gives 0.54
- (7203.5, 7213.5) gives 0.43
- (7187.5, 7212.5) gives 0.56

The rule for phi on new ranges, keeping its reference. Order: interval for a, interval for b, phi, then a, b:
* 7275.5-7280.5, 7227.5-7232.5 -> -2.8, 0.63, 0.67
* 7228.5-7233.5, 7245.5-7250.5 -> -0.3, 0.13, 0.53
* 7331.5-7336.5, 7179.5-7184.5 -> -1.9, 0.32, 0.38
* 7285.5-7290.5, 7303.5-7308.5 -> -1.6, 0.51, 0.64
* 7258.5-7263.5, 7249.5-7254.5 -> -1.5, 0.40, 0.51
